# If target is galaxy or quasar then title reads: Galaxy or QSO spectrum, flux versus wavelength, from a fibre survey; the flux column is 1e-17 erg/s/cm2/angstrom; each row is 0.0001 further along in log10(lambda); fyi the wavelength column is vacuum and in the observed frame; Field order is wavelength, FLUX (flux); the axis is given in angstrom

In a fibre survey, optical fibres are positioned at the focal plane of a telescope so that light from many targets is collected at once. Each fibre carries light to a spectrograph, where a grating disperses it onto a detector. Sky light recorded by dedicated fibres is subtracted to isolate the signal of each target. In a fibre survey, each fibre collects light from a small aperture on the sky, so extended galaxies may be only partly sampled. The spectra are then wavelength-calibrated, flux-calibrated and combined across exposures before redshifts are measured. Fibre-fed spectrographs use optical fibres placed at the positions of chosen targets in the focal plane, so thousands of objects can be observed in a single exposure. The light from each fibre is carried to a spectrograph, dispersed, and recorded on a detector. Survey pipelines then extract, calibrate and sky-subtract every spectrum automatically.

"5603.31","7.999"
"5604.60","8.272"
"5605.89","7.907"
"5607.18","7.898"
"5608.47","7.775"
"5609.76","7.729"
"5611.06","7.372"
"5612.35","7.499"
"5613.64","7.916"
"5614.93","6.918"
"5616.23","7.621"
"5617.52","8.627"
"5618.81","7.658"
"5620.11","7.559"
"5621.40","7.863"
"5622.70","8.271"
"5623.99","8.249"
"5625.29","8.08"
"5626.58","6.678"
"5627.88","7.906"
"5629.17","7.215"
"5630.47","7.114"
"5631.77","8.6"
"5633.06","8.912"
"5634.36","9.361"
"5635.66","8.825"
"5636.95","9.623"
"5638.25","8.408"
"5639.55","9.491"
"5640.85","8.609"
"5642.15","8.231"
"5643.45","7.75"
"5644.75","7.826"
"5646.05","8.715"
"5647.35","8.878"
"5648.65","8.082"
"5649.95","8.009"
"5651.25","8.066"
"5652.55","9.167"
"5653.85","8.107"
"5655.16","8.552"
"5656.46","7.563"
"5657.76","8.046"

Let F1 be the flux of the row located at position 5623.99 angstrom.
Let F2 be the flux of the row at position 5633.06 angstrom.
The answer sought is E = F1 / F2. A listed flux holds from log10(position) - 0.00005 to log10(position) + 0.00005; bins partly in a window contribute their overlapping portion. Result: 0.93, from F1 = 8.249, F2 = 8.912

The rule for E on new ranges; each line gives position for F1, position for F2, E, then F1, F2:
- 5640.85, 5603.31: 1.08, 8.609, 7.999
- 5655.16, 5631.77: 0.99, 8.552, 8.6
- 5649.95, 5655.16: 0.94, 8.009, 8.552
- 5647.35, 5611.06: 1.20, 8.878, 7.372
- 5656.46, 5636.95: 0.79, 7.563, 9.623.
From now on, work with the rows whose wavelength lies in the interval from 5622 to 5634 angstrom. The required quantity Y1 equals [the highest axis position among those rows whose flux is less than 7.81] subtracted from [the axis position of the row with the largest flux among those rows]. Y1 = 2.6 angstrom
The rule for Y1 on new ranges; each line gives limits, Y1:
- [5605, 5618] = 1.3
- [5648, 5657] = -3.9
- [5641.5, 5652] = 3.9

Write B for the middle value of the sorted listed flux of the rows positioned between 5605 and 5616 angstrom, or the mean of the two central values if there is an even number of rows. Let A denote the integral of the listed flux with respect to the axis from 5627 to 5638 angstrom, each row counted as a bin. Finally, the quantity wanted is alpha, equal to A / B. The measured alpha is 11.9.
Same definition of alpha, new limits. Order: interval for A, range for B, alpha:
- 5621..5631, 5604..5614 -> 9.8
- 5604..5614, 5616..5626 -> 9.8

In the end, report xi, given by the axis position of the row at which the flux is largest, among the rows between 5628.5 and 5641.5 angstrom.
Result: 5636.95 angstrom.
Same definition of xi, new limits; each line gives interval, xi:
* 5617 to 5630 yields 5617.52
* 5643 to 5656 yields 5652.55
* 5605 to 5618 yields 5617.52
